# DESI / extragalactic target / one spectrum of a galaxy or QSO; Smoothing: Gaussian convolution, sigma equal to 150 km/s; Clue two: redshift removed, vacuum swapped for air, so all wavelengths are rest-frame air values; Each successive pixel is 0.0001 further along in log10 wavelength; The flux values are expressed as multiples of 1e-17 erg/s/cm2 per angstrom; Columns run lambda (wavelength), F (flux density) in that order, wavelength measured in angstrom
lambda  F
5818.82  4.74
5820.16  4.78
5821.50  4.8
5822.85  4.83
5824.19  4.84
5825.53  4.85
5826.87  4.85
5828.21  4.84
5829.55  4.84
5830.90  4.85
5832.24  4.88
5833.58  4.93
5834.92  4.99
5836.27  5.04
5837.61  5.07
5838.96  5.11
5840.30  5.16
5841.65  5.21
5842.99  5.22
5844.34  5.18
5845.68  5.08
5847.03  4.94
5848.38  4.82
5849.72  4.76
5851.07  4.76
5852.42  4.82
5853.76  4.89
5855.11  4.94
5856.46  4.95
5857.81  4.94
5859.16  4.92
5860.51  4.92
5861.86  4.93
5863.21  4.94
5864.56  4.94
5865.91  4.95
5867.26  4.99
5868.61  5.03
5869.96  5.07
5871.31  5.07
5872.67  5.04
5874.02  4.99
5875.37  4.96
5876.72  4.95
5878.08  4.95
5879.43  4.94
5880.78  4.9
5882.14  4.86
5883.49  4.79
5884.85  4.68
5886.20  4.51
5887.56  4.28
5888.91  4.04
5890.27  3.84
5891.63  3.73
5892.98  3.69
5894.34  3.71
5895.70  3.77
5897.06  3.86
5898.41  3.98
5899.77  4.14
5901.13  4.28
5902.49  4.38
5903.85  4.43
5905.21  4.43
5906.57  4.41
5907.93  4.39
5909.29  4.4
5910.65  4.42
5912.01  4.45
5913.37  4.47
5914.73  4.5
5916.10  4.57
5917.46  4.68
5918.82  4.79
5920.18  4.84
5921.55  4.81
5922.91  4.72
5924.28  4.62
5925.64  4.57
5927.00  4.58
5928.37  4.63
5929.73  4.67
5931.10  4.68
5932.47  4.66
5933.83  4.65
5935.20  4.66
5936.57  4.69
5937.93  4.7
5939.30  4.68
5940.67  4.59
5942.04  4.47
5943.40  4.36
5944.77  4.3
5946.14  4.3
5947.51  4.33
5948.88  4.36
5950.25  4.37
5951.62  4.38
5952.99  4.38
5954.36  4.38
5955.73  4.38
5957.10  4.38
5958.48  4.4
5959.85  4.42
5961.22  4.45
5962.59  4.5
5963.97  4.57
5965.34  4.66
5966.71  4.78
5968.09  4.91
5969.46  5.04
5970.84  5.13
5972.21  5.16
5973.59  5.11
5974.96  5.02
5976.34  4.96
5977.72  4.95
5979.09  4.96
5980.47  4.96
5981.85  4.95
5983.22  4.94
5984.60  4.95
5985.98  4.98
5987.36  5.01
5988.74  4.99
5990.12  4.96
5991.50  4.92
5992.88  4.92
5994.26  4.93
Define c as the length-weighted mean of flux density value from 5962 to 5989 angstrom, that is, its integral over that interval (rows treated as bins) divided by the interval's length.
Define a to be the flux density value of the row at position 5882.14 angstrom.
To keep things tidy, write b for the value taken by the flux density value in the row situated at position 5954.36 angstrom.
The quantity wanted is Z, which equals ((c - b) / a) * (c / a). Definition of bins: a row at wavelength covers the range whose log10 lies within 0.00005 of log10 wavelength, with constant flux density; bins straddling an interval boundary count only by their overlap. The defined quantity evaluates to 0.11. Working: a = 4.86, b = 4.38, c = 4.93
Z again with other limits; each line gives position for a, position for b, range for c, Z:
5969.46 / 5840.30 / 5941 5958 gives -0.14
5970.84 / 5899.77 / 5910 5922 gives 0.08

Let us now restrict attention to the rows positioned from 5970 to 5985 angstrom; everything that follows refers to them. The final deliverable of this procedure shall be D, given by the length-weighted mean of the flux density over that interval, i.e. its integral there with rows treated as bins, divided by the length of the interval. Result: 5.0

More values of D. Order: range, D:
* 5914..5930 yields 4.7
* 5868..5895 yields 4.6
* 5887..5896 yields 3.9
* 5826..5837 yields 4.9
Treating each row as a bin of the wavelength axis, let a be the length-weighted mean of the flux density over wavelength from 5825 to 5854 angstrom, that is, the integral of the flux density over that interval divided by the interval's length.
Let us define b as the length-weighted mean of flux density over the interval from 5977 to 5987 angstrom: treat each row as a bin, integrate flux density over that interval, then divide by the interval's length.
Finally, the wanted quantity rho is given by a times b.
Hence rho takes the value 24.6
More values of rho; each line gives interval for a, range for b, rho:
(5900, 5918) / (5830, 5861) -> 22.1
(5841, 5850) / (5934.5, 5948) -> 22.8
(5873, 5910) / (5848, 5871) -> 21.6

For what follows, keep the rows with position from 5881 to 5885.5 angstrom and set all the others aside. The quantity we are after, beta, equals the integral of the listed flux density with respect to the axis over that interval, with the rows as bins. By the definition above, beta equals 22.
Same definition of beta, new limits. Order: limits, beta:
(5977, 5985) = 40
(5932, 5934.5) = 12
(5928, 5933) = 23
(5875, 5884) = 44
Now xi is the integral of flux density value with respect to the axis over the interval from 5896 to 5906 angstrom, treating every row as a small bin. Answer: 42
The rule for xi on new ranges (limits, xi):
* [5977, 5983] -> 30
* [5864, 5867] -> 15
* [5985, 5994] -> 45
